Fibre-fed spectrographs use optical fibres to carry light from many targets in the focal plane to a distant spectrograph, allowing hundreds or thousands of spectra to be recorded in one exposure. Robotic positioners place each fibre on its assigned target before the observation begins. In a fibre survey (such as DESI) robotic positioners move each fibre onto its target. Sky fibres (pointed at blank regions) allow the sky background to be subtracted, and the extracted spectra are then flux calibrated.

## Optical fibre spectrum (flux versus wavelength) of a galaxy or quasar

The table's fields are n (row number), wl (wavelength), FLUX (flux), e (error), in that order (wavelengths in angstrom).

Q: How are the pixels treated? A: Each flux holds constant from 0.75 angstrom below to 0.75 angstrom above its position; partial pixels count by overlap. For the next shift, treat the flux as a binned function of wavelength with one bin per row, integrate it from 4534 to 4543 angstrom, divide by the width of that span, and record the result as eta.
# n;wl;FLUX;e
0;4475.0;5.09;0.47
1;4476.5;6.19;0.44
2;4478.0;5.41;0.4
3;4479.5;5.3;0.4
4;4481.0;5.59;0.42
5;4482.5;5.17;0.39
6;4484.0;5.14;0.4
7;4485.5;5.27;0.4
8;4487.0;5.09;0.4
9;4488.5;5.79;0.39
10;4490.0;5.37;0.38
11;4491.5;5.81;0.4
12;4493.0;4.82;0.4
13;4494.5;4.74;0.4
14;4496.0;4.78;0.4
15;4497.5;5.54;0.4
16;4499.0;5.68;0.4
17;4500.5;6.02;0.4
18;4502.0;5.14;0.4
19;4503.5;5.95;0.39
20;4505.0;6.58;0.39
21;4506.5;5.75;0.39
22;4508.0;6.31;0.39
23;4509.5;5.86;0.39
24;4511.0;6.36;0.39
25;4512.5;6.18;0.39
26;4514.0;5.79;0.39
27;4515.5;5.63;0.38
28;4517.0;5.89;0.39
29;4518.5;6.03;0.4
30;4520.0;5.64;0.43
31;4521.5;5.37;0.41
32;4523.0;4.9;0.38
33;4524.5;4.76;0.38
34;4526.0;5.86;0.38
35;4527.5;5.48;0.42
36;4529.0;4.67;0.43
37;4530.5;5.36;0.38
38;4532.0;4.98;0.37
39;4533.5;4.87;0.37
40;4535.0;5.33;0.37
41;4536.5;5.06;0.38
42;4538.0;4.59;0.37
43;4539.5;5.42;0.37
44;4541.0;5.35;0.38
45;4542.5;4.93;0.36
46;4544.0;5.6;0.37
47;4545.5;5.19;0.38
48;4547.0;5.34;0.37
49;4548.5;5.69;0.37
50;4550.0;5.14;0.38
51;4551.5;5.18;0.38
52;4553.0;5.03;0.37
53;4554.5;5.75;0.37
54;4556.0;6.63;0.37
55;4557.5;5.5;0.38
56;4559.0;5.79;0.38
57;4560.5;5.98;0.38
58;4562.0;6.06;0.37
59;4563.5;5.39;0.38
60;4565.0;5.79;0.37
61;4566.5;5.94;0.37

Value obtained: 5.1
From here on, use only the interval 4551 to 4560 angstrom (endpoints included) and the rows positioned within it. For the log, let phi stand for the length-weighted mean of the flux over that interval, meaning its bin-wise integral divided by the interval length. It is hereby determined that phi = 5.67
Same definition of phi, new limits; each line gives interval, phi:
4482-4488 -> 5.19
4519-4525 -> 5.22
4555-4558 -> 6.09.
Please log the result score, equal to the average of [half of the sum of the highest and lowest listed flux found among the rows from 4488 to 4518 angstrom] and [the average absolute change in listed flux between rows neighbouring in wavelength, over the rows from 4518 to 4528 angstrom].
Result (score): 3.06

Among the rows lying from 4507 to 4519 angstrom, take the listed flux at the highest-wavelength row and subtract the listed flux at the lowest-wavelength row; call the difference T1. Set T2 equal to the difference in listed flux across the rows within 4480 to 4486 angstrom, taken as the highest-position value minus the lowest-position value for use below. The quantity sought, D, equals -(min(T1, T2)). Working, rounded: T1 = -0.28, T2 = -0.3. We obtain 0.3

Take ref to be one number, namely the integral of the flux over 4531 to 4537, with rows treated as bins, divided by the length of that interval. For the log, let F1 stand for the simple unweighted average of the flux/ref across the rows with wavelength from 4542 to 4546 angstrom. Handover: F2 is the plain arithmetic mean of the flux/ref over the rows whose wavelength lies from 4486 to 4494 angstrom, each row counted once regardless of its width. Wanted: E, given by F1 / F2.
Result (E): 0.97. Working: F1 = 1.03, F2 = 1.06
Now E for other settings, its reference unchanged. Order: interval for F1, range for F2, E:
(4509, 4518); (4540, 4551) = 1.12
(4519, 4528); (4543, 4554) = 1.00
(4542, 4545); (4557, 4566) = 0.92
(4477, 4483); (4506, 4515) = 0.89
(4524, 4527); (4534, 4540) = 1.04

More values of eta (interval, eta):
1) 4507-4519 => 6.0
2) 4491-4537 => 5.5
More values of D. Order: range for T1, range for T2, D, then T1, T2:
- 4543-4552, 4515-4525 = 0.9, -0.42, -0.9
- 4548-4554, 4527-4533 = 0.7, -0.66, -0.5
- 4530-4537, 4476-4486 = 0.9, -0.30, -0.9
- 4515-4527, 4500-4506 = -0.2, 0.23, 0.6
